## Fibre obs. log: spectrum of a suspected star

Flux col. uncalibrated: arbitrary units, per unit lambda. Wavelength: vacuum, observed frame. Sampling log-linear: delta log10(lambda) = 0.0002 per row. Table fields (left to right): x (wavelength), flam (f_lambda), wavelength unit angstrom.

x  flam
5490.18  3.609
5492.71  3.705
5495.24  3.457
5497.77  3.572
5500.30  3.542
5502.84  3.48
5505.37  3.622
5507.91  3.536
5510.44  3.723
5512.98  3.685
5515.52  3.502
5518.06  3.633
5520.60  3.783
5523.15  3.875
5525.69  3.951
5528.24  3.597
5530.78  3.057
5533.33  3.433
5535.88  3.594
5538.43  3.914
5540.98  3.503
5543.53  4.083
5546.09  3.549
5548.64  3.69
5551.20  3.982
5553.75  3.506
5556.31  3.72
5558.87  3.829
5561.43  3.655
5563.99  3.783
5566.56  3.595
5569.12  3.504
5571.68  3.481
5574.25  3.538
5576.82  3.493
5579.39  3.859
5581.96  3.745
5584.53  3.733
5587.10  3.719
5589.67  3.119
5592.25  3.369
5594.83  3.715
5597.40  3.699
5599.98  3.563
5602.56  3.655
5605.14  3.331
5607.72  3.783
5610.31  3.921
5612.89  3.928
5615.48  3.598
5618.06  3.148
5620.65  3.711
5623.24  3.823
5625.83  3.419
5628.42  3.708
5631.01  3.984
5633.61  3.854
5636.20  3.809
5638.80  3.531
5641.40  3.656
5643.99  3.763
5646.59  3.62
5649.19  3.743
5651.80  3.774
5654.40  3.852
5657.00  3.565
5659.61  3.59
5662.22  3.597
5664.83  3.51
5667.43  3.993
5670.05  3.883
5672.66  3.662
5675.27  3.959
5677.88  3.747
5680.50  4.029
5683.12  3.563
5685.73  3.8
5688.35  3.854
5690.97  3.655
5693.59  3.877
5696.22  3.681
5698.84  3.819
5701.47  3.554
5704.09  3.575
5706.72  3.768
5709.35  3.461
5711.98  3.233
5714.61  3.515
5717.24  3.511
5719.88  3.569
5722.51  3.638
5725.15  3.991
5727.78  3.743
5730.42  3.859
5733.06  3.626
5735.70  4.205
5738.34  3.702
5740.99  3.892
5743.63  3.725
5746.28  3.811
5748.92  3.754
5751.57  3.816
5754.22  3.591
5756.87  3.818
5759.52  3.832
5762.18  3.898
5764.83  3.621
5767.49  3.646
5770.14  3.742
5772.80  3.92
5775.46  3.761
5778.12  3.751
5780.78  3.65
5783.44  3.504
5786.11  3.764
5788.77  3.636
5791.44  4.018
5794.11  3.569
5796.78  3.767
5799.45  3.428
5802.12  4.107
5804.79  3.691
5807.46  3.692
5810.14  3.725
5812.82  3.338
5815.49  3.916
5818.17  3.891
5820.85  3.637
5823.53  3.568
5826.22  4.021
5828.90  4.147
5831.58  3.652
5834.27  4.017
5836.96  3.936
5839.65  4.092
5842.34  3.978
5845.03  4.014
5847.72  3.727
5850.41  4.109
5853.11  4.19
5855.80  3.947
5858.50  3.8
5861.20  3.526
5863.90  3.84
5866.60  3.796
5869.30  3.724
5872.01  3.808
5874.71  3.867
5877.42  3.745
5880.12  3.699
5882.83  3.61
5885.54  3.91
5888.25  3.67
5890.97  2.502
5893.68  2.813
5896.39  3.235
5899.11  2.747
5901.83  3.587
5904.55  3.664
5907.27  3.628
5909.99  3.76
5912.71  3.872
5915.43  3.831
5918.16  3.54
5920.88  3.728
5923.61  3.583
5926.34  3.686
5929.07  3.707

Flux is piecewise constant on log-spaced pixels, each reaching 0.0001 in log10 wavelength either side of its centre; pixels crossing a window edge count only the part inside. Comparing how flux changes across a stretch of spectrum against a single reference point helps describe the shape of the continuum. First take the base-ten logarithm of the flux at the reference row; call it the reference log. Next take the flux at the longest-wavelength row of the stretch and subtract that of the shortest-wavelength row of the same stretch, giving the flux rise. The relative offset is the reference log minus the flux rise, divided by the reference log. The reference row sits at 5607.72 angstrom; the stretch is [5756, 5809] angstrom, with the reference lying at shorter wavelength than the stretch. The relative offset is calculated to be 1.2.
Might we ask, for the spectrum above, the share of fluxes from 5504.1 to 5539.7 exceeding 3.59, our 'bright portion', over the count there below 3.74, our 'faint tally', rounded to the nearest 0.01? 0.07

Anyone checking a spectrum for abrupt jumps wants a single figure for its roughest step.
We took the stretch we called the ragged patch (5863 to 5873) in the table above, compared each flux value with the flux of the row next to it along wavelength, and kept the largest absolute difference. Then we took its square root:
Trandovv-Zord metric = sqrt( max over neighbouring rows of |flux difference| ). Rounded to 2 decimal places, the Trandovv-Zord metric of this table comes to 0.29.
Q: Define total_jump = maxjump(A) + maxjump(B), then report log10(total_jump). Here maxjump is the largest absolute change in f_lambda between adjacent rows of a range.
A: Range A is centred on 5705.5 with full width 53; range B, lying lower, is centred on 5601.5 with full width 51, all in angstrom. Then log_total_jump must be 0.03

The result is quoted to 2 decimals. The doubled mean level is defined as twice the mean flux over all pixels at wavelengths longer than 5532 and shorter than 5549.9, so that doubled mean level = 7.36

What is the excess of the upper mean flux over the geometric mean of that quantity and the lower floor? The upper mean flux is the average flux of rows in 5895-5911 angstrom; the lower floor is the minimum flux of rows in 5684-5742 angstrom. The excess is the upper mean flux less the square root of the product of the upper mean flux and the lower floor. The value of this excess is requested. 0.10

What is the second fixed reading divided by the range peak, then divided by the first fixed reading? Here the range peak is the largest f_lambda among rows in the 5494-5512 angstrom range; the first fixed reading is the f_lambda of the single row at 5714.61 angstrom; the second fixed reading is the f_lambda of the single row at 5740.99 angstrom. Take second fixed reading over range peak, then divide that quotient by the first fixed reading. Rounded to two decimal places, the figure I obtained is 0.30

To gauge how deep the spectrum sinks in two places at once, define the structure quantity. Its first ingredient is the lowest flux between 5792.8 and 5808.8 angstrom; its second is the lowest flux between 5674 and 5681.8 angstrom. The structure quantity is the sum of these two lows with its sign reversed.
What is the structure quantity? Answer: -7.2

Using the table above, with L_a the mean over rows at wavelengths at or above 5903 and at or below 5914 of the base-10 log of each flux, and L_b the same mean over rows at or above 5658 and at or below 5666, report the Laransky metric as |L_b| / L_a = 0.97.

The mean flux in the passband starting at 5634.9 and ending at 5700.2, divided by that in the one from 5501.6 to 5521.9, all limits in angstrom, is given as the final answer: 1.03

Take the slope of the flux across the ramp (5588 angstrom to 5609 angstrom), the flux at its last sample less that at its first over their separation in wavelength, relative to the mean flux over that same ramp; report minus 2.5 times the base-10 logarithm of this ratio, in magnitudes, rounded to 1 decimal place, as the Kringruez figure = 5.0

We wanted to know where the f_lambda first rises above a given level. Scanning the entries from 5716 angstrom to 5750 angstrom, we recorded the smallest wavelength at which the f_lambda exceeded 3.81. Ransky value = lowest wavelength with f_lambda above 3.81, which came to 5725.15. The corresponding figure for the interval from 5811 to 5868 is 5815.49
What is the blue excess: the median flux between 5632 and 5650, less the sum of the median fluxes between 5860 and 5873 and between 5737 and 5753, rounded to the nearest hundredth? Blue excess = -3.84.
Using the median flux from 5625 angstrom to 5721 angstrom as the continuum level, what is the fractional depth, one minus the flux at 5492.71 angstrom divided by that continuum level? -0.007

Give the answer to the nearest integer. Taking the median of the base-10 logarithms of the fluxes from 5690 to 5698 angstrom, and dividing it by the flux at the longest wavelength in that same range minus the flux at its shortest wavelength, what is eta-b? 22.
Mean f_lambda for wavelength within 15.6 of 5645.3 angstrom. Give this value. 3.73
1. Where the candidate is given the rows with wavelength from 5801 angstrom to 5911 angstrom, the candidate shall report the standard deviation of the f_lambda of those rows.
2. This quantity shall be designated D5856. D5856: 0.36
